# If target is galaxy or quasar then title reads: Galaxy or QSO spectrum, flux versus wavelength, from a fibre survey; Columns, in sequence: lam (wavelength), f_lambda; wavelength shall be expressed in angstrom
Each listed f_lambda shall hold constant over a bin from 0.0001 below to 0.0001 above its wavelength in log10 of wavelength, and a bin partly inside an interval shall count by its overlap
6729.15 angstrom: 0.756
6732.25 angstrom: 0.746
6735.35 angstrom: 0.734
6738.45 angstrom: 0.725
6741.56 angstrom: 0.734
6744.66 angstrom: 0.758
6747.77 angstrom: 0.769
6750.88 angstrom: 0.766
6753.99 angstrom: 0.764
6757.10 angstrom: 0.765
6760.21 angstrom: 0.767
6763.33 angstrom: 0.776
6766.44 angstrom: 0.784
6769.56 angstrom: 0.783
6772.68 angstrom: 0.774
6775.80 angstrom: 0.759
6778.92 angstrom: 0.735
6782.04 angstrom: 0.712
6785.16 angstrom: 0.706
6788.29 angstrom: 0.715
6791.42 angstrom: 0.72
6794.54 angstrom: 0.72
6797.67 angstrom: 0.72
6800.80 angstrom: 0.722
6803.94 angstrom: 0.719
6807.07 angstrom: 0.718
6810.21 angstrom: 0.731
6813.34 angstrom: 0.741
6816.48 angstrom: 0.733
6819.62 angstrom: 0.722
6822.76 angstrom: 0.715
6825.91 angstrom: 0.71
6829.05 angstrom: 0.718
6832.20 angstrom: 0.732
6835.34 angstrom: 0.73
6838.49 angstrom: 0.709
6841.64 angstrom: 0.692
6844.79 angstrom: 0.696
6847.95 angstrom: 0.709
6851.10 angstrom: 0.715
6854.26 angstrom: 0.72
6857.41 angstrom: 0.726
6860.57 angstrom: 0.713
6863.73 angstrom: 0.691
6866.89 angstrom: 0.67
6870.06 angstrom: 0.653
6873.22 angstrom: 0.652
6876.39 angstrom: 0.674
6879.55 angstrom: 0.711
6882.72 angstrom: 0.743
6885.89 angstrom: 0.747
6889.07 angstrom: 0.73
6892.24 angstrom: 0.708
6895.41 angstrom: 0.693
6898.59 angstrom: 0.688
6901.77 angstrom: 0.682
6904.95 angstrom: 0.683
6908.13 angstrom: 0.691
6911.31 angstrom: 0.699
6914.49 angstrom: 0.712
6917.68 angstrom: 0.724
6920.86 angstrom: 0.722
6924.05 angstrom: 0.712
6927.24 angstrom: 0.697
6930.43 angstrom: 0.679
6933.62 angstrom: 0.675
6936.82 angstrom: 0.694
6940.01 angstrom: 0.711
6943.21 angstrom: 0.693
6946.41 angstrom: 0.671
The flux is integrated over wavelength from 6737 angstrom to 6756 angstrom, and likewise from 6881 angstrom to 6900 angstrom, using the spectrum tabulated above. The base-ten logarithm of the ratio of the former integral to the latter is 0.0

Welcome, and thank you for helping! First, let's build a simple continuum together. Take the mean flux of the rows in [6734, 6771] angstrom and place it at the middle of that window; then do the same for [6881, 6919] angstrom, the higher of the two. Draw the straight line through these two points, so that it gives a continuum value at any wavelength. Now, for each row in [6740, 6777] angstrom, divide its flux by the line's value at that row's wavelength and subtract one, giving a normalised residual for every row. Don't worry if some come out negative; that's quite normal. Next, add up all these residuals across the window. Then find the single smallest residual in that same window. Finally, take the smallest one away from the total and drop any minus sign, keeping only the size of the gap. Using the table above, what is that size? 0.173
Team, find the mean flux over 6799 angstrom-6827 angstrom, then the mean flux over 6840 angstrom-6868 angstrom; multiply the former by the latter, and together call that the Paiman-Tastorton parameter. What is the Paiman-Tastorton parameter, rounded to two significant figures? 0.51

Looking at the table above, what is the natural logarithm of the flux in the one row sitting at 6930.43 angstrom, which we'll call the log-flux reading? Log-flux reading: -0.39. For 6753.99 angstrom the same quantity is -0.27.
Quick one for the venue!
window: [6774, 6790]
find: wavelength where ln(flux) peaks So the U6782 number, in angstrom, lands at 6775.80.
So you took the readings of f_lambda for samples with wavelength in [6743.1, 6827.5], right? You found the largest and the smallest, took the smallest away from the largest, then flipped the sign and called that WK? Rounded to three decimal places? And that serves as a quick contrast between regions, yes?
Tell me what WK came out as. -0.078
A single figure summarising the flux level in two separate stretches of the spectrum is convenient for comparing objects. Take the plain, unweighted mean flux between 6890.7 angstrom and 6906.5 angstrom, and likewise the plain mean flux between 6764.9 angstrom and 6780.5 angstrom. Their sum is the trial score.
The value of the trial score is 1.46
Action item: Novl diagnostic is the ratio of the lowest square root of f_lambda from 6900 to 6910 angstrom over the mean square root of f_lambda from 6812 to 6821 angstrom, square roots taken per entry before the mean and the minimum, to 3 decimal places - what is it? 0.965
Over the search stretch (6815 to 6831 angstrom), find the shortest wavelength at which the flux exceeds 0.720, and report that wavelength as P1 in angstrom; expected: 6816.48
